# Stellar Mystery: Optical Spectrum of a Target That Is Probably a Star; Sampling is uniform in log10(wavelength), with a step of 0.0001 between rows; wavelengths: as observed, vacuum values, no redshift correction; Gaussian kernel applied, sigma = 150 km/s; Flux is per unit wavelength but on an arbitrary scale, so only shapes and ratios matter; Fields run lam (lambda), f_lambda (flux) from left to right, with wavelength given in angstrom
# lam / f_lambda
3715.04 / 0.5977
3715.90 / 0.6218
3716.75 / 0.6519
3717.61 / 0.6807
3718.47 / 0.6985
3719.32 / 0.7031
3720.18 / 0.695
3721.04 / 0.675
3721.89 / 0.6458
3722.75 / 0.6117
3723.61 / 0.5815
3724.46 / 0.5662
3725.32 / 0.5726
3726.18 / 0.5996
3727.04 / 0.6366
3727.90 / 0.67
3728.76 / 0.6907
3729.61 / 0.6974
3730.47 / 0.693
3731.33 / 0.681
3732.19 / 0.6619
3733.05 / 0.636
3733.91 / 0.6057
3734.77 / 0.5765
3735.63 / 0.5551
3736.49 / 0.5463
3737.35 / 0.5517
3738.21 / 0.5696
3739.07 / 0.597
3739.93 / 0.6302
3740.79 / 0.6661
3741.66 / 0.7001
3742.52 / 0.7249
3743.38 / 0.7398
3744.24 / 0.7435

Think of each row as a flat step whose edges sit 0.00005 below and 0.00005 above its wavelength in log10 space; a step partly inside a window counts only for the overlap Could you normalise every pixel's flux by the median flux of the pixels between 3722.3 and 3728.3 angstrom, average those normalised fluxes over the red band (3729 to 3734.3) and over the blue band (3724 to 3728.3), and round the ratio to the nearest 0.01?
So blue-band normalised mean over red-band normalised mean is 0.92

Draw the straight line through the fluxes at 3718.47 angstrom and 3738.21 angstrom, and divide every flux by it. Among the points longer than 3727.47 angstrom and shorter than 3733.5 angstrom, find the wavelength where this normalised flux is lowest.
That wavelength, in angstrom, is 3727.90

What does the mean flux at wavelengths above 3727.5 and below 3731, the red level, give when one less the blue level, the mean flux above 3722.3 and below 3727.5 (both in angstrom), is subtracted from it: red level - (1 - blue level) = 0.28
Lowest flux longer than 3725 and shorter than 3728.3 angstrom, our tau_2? 0.5726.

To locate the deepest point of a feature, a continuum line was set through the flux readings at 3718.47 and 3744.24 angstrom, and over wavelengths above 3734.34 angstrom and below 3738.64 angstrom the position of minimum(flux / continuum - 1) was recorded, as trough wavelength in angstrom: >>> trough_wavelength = 3736.49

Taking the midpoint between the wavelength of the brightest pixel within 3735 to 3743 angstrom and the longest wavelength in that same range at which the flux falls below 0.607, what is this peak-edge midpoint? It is 3740.8 angstrom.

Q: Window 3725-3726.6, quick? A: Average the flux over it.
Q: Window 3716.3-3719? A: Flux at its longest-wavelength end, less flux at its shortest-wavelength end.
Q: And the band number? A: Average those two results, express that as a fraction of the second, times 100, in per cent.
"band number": 679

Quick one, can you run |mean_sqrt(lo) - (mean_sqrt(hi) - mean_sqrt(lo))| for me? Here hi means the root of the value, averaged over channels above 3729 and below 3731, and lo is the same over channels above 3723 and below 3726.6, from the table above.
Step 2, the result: 0.69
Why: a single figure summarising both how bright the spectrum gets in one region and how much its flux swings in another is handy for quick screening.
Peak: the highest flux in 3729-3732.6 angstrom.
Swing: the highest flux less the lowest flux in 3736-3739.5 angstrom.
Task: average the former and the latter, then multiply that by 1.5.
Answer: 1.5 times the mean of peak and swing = 0.561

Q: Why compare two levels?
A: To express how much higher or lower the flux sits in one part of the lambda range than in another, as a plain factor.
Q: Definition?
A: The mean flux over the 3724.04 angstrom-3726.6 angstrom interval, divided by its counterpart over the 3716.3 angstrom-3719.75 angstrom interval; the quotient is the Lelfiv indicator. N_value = 0.85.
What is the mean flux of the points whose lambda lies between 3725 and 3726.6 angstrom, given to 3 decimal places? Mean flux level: 0.586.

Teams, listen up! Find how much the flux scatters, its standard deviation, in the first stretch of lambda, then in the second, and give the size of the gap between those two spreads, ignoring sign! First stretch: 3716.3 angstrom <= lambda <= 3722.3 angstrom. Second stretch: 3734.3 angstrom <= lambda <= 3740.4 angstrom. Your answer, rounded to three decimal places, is 0.007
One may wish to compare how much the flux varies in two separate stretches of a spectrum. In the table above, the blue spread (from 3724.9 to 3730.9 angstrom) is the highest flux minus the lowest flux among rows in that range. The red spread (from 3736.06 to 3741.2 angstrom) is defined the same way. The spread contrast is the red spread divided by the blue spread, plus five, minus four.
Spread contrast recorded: 2.0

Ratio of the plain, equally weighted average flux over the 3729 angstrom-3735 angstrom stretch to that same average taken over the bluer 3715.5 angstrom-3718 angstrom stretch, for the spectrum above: 1.00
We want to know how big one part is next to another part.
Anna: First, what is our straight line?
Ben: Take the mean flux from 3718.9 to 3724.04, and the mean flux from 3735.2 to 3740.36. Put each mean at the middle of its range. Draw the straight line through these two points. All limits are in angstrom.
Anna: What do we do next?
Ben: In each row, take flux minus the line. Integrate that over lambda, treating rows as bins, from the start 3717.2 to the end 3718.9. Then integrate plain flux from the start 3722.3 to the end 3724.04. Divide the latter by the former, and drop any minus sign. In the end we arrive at 28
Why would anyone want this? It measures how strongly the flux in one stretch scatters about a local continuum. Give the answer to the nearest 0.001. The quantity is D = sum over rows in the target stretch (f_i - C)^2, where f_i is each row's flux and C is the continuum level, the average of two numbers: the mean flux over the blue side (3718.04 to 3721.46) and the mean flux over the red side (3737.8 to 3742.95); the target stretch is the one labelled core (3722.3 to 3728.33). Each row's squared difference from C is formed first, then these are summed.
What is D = 0.038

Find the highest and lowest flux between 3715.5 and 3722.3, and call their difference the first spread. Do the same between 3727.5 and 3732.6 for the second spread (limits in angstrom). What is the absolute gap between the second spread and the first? 0.05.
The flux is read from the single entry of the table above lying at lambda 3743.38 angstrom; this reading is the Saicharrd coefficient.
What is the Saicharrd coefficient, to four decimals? 0.7398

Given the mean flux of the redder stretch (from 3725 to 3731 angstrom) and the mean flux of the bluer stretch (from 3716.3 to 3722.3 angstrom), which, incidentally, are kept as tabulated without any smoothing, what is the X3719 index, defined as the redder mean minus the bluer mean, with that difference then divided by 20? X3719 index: -0.001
